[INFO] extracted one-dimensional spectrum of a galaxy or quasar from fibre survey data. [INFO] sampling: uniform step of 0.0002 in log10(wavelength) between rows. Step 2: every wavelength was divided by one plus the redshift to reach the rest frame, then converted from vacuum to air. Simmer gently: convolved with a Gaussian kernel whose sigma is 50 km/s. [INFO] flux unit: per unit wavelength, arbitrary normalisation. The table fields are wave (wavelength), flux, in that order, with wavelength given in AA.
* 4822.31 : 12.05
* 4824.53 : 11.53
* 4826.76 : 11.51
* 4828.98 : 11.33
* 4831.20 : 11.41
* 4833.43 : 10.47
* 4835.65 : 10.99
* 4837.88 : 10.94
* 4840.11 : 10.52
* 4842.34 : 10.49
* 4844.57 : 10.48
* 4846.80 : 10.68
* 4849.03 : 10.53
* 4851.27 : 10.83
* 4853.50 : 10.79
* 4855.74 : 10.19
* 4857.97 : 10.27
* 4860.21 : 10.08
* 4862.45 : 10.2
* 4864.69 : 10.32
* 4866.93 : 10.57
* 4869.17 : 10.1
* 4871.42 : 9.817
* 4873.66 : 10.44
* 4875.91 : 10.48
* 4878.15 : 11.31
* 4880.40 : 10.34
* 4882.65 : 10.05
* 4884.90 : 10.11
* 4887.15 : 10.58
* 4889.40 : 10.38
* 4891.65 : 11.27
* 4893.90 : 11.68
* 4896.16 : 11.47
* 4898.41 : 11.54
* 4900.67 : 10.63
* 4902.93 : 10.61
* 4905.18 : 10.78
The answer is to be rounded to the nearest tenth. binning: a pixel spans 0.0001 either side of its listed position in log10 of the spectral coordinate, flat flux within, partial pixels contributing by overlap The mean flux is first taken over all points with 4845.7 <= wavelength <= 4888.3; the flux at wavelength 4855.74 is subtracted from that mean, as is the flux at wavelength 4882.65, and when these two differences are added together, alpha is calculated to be 0.6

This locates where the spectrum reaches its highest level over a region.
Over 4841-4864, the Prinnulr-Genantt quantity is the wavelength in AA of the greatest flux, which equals 4851.27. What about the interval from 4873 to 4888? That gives 4878.15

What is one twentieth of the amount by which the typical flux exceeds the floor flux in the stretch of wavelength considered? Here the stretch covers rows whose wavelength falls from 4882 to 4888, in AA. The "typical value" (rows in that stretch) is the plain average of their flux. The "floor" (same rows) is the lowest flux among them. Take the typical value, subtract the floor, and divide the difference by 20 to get 0.010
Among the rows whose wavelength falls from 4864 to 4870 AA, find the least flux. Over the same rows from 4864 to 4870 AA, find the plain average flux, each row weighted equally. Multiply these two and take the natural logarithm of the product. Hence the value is 4.65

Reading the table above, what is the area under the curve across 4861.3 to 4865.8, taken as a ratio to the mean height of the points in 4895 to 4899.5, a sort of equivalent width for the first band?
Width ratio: 4.0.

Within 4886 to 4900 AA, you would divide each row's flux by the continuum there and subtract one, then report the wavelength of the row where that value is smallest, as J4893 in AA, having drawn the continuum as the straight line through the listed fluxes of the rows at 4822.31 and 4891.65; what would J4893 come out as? 4889.40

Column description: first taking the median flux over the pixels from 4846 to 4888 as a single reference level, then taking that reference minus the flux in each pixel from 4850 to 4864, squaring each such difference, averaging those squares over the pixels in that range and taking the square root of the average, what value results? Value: 0.30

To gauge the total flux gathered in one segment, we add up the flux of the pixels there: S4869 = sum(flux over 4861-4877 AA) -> 72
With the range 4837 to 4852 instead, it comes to 74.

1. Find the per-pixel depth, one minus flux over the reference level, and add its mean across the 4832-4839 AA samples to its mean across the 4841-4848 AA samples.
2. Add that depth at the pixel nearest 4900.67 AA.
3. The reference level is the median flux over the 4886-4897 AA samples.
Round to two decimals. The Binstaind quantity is 0.16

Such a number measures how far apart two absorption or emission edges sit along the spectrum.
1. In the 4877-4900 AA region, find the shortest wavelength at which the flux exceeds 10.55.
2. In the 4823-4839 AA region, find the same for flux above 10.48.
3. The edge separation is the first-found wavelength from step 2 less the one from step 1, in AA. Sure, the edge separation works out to -53.6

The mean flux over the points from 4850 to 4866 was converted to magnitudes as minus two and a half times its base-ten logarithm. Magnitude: -2.54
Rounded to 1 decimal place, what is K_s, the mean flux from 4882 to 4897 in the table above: 10.8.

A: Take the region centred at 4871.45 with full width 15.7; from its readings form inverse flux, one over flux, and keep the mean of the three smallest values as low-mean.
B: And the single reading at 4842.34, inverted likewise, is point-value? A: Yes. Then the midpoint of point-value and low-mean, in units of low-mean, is 1.01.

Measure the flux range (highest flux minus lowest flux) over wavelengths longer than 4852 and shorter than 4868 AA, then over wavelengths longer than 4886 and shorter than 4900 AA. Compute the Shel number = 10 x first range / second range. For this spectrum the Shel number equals 5.5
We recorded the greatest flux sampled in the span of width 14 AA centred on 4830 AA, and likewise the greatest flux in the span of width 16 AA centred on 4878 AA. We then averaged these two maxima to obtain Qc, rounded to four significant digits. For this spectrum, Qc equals 11.42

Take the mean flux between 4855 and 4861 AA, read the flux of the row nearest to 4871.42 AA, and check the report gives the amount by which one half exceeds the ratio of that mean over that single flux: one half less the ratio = -0.54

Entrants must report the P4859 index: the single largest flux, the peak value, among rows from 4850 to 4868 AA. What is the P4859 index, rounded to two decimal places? 10.83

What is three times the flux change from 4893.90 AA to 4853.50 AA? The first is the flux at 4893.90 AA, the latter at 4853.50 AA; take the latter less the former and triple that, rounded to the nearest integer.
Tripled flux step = -3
